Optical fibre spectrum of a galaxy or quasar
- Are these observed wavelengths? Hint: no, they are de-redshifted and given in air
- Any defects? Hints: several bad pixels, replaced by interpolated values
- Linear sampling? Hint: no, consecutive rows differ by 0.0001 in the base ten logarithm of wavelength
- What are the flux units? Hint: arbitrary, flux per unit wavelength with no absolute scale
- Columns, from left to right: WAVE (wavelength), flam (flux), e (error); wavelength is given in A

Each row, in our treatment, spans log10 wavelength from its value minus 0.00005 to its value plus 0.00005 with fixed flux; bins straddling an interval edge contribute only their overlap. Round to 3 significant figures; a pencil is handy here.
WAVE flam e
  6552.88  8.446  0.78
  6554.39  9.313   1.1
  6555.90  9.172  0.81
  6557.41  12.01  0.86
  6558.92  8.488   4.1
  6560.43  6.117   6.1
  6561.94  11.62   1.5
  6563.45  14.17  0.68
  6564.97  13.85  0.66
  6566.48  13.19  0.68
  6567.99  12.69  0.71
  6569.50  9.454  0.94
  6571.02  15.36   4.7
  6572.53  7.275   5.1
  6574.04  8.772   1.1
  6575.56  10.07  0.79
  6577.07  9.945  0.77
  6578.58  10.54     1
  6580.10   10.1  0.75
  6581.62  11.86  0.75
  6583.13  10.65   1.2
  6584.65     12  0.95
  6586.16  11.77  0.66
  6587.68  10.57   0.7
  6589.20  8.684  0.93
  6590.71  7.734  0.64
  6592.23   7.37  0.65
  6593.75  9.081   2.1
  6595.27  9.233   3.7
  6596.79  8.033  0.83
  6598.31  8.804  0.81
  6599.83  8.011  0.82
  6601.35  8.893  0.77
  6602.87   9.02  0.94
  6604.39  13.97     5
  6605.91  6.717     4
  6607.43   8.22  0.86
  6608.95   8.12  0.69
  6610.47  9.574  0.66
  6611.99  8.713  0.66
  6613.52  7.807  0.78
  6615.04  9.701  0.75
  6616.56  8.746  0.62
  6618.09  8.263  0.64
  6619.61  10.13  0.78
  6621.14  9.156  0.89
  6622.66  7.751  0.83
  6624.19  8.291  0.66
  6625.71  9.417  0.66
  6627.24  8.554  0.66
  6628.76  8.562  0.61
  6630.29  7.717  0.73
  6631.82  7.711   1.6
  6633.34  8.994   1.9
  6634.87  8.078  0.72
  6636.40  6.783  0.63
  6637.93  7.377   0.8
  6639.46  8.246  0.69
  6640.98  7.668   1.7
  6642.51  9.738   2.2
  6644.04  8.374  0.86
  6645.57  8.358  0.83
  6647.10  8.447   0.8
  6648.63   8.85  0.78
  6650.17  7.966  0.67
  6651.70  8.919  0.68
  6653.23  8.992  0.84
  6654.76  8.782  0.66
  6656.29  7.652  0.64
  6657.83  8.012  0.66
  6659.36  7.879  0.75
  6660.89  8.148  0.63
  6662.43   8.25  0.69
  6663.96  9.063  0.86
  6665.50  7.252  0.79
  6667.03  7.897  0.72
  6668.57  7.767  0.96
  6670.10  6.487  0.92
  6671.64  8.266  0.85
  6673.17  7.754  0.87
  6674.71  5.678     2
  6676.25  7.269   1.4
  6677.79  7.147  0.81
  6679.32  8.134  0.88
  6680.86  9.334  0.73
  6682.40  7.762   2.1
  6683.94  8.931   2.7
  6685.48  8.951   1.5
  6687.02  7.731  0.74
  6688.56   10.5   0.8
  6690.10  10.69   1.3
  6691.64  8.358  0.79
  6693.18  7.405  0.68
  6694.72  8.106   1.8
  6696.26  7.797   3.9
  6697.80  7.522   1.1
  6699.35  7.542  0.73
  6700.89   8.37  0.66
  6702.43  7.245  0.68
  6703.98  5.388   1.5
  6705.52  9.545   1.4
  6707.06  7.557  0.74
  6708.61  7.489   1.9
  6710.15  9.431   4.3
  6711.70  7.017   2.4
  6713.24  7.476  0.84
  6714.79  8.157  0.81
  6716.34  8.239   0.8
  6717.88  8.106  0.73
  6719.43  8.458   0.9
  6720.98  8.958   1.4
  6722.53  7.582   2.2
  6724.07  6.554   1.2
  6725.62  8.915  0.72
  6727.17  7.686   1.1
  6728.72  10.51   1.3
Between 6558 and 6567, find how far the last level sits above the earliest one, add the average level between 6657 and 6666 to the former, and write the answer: 12.8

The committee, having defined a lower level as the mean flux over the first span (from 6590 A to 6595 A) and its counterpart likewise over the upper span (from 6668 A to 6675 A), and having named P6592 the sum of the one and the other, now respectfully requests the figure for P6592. 15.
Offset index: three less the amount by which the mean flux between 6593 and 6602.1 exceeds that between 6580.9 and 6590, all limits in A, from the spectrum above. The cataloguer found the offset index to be 5.2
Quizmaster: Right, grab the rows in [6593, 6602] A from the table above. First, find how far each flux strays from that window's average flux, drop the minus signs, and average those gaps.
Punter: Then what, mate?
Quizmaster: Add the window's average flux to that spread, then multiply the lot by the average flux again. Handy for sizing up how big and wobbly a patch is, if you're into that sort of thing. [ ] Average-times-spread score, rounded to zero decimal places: 79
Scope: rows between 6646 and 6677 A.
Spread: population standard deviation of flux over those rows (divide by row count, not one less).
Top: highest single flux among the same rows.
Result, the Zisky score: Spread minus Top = -8.24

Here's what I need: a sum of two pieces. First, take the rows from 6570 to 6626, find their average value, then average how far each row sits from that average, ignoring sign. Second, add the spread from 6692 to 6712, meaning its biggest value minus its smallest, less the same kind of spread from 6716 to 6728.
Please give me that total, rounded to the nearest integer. 3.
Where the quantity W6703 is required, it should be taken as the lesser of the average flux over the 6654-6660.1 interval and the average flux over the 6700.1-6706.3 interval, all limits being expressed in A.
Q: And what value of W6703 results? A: 7.6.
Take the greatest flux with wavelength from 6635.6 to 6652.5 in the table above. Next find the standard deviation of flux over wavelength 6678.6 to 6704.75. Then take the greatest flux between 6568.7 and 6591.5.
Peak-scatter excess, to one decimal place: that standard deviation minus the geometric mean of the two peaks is -11.0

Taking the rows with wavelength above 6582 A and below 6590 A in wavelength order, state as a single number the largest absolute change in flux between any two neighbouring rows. 1.9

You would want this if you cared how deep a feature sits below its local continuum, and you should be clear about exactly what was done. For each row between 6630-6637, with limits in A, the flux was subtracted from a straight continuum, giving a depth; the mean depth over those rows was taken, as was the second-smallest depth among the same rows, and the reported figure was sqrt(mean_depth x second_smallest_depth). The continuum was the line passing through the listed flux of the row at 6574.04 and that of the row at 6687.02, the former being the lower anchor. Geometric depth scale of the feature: 0.2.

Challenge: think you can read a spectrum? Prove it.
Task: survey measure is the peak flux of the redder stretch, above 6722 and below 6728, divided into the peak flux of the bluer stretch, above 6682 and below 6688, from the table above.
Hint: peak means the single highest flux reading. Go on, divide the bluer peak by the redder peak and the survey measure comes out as 1.00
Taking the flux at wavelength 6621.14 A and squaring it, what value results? 84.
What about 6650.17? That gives 63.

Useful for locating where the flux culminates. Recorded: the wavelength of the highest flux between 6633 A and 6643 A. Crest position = 6642.51 A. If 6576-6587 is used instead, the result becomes 6584.65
